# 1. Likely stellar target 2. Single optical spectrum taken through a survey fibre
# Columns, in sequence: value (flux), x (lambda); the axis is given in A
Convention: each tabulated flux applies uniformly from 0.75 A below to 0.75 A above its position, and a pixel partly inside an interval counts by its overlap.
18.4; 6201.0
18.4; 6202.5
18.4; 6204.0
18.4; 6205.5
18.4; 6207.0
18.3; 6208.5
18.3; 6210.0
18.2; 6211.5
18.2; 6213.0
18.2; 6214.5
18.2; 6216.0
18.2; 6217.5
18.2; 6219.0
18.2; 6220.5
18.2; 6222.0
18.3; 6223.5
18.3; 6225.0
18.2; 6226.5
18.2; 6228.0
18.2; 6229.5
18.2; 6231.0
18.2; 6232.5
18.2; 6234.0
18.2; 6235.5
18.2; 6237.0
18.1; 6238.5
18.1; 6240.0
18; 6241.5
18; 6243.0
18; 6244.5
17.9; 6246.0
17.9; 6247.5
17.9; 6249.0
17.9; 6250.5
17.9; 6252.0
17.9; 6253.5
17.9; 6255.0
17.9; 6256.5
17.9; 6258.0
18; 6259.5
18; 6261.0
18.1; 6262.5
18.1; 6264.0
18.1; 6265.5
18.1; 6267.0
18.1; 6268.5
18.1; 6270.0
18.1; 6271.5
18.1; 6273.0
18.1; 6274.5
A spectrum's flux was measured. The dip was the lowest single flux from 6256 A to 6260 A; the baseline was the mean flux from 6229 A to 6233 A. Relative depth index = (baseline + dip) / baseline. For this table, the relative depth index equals 1.98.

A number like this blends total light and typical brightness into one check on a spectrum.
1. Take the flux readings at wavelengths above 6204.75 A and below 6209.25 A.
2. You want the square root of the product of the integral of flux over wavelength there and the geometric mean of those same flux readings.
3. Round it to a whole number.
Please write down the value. 39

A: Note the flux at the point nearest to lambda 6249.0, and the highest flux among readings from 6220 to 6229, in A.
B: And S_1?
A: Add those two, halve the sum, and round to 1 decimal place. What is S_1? 18.1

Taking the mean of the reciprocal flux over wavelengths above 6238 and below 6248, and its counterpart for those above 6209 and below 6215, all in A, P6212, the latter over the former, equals 0.99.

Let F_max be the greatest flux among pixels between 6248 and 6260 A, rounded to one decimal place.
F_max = 18.0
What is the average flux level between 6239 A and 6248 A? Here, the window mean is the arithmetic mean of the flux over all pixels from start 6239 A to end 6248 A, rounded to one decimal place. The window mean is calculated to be 18.0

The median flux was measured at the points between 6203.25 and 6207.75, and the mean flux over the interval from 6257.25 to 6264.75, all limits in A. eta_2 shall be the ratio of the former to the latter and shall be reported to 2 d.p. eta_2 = 1.02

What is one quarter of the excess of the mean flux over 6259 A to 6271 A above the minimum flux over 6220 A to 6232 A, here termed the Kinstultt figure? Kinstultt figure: -0.031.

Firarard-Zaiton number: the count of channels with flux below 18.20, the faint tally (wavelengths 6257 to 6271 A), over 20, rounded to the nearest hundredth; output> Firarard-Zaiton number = 0.45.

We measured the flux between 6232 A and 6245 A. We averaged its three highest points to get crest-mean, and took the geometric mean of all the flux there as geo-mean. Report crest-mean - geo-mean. 0.089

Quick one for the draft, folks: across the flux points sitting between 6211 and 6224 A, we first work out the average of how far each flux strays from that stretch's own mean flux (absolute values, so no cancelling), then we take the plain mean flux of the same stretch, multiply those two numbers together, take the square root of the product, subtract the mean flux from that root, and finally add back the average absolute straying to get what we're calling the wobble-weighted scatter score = -17.6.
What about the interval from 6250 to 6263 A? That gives -16.9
